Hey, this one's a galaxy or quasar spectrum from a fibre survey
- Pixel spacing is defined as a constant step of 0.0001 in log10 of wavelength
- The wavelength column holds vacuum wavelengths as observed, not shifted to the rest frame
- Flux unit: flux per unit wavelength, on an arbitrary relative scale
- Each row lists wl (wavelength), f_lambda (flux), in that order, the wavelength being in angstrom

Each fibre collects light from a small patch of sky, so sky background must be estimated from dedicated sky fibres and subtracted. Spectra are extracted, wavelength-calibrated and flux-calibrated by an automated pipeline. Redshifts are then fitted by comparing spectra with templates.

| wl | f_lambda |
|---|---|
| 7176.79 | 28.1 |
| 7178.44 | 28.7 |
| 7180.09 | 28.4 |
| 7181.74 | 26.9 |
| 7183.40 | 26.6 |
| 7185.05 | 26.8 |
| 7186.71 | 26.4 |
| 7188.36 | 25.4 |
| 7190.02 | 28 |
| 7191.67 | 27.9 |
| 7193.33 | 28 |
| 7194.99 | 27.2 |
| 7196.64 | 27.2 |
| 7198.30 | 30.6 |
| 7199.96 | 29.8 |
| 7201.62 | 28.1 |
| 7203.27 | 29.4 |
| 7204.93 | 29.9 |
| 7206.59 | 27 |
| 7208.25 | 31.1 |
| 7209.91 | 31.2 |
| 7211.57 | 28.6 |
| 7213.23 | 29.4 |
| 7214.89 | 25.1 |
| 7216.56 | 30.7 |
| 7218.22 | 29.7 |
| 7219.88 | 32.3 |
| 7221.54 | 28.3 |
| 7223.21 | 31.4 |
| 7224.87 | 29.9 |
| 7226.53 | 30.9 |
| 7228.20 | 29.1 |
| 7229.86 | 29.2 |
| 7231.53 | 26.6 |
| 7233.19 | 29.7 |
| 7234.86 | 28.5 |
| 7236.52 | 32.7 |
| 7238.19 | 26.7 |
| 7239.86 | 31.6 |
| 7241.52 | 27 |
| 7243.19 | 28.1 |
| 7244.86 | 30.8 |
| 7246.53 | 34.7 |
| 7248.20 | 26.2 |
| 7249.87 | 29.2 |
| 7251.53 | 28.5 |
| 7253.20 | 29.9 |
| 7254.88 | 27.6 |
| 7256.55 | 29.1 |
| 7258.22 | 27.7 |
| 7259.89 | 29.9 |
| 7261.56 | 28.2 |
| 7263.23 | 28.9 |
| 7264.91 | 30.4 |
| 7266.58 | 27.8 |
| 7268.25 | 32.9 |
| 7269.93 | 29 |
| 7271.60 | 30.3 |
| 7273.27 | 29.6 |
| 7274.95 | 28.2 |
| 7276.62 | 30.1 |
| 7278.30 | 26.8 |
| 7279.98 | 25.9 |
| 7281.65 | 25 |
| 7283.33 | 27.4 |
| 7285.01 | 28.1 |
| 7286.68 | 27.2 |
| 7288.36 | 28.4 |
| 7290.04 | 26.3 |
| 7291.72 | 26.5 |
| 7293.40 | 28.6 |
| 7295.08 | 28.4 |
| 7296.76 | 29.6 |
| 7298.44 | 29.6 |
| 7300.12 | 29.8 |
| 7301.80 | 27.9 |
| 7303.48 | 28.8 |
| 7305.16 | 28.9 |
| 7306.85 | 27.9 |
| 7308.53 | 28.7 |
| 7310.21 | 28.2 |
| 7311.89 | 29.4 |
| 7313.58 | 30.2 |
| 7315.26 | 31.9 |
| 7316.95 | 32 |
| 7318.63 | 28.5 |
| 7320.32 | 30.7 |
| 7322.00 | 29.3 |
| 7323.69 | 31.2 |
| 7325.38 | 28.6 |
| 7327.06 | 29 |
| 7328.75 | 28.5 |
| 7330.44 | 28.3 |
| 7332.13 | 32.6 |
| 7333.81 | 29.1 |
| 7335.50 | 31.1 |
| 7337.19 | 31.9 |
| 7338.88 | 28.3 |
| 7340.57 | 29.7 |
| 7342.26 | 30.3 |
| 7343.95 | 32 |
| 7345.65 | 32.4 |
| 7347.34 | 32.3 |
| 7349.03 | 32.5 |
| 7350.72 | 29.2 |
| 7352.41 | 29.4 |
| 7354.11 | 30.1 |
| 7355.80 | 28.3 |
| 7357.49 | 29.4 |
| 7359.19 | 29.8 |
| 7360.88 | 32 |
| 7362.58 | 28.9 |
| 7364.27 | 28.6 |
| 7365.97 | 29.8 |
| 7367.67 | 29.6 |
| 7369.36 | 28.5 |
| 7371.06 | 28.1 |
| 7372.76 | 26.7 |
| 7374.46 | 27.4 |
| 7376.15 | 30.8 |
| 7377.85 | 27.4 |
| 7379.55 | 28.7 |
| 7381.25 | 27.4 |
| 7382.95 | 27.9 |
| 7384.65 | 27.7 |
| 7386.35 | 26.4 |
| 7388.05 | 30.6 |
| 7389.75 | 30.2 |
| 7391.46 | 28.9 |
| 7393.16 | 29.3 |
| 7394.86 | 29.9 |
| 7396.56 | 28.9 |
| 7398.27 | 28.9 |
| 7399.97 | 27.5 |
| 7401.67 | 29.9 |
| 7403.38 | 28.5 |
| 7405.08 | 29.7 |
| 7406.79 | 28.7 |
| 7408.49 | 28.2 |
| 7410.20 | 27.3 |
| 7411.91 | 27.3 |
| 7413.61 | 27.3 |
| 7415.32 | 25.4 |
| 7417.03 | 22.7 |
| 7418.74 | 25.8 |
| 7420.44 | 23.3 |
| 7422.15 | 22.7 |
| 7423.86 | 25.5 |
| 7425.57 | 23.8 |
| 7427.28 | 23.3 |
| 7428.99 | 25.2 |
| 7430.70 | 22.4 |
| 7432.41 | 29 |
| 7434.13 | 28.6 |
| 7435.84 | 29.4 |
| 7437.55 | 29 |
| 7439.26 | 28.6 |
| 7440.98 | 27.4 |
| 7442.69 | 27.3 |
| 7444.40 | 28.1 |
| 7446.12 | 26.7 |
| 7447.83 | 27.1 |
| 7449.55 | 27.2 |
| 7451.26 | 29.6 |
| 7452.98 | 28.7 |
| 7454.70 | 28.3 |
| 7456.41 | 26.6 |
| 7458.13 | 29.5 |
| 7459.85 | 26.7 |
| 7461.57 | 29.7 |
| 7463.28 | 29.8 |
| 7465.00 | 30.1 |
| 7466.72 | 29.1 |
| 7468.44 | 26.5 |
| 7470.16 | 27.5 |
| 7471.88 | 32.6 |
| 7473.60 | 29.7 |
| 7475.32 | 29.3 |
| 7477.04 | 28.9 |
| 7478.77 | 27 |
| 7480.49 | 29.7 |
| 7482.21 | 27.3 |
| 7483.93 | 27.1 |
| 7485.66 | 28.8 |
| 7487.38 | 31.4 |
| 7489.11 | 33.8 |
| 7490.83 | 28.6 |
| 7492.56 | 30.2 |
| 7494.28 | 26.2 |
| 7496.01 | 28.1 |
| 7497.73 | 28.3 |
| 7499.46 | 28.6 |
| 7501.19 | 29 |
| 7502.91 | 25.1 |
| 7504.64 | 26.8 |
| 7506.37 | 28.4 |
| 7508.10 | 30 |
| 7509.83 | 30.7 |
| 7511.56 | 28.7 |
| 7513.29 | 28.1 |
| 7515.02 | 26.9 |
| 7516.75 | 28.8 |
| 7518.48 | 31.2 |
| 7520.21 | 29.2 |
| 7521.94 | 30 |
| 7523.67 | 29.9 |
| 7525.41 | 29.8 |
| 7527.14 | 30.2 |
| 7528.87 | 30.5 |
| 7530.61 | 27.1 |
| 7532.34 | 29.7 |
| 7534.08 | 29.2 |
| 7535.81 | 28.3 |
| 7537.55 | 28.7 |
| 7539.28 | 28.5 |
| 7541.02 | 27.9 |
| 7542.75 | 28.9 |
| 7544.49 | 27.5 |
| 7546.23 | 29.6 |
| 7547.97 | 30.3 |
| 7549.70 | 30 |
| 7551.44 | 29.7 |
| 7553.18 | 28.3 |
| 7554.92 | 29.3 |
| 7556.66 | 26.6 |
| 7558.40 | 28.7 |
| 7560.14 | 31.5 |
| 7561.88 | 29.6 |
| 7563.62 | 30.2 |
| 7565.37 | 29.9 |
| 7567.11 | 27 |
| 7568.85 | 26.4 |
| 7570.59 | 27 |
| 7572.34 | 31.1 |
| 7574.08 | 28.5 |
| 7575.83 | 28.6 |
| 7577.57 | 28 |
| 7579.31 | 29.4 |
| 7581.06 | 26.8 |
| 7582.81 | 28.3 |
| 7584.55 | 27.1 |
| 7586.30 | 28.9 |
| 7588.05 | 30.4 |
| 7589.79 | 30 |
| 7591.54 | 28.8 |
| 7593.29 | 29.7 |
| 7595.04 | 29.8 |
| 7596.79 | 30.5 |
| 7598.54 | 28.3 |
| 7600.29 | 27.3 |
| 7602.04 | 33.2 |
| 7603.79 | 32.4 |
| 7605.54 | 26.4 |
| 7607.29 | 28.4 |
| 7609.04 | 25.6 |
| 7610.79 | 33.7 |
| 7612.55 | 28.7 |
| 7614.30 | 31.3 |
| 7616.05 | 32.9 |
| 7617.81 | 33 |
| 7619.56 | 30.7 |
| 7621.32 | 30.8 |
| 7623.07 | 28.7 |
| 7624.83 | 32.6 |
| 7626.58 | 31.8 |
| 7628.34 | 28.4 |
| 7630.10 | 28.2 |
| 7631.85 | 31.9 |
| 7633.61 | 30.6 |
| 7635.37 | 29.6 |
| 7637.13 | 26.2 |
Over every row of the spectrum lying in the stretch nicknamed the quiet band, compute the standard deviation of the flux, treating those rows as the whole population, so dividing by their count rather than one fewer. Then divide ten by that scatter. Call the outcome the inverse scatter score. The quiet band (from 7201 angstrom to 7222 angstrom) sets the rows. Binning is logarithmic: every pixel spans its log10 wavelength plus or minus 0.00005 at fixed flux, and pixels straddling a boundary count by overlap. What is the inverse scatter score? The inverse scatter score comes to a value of 5.4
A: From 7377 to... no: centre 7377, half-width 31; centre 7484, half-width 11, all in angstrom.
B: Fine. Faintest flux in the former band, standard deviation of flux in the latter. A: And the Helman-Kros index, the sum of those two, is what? 28.4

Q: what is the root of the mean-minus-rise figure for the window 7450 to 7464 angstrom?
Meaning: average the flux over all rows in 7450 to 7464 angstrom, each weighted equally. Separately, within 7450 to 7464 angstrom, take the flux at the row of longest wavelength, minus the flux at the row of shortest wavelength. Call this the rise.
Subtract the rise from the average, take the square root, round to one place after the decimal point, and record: 5.3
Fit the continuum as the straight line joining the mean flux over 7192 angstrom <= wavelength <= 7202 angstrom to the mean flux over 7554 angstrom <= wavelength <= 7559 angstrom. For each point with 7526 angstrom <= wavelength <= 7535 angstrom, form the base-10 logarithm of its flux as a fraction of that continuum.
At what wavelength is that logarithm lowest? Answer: 7530.61 angstrom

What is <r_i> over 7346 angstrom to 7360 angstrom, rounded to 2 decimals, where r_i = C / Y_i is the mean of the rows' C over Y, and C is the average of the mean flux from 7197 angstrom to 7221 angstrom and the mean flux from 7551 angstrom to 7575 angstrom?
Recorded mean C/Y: 0.97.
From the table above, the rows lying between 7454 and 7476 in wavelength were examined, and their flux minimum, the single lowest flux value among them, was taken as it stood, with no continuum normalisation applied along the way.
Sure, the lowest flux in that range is 26.5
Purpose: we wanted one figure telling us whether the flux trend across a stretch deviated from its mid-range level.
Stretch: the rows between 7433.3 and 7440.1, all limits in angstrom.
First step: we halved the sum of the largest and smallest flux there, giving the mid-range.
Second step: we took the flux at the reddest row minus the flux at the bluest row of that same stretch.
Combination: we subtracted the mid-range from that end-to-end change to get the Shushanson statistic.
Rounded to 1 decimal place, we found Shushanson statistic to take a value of -29.0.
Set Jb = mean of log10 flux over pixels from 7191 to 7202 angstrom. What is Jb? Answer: 1.45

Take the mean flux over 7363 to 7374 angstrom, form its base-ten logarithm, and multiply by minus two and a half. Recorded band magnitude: -3.64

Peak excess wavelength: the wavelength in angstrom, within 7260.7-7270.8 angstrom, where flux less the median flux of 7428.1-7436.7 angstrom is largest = 7268.25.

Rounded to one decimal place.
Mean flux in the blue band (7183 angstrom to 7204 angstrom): 27.8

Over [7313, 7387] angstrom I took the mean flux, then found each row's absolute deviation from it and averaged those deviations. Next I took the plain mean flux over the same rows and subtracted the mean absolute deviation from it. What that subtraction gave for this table 28.2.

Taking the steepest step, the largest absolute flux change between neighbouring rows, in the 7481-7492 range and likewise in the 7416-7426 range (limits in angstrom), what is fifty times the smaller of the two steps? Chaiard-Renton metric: 155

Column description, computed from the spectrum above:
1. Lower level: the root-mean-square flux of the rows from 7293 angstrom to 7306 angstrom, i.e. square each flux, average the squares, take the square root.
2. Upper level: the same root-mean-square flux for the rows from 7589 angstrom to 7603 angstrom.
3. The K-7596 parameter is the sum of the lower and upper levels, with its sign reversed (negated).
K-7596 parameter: -58.7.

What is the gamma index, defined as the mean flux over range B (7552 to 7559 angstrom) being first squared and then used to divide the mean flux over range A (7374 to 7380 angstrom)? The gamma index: 0.0359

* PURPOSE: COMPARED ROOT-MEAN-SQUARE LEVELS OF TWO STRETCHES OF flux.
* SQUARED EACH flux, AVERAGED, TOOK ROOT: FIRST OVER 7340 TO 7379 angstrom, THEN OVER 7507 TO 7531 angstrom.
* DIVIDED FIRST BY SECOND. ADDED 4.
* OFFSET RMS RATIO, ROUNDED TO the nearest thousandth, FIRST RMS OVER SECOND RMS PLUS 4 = 5.012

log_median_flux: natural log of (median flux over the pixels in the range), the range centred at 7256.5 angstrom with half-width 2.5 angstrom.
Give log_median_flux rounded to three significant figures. 3.32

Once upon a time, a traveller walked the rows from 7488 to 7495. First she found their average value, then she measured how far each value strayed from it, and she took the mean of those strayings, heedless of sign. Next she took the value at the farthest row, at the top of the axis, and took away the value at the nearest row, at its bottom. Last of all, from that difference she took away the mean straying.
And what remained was -10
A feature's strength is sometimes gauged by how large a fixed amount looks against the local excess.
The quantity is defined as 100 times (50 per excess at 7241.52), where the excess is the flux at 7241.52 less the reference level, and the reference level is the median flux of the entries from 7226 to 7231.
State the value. -2273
